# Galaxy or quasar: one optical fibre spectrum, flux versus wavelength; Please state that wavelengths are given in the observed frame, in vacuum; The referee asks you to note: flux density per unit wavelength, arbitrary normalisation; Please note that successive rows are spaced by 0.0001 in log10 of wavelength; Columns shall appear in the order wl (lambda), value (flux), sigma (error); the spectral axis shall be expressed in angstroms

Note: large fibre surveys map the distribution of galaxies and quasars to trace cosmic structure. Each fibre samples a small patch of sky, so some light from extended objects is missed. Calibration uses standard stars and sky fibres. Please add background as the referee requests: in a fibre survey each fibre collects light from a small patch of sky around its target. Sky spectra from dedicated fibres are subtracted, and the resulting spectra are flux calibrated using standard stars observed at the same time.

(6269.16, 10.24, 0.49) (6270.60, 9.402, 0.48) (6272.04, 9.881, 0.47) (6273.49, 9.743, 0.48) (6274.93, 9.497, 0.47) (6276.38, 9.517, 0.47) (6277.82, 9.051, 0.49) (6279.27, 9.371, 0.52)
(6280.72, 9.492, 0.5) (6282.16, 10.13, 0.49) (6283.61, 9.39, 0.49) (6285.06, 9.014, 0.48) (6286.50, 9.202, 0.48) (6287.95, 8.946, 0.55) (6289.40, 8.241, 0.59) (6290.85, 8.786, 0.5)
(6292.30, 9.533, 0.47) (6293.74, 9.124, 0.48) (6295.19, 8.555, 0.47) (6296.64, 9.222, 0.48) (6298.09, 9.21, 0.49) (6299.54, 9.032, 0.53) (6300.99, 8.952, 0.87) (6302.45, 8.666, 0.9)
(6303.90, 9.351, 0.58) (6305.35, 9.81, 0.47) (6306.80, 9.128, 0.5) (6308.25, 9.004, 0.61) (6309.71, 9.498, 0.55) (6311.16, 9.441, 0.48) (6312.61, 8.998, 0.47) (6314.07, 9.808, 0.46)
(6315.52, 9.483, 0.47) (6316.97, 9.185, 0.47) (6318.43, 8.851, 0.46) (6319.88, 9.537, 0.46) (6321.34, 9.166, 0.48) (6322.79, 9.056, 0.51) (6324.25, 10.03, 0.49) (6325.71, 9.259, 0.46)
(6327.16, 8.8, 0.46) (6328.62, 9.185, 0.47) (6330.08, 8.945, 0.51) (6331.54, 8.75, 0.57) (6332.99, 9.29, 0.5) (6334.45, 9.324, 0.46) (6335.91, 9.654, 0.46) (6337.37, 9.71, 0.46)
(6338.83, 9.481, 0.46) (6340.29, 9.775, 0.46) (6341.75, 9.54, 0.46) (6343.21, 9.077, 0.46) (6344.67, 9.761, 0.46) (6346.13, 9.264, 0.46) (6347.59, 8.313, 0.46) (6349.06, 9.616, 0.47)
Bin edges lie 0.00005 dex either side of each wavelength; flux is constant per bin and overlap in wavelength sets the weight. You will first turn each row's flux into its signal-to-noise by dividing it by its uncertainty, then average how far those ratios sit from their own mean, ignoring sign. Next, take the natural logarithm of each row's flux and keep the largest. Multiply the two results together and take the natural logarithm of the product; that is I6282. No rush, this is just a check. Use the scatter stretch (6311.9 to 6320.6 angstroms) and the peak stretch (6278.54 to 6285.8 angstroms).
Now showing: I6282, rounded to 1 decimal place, 0.5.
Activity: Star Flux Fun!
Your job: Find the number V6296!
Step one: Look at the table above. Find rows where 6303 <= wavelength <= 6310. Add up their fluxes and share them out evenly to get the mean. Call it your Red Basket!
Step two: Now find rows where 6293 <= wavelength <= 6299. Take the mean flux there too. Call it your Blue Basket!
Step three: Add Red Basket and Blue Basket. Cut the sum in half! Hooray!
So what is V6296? 9.19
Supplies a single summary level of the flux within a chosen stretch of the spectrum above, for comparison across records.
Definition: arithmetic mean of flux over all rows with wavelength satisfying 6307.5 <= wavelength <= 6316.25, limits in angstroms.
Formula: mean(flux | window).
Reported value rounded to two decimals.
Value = 9.37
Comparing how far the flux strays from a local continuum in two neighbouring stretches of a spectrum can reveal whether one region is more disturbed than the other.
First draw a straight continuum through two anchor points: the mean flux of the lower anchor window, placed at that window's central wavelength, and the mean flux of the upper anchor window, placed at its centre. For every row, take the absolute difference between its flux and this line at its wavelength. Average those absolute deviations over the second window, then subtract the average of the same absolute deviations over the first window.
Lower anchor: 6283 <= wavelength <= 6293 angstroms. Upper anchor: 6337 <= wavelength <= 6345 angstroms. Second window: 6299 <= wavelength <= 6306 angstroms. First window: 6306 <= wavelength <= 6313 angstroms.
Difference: 0.11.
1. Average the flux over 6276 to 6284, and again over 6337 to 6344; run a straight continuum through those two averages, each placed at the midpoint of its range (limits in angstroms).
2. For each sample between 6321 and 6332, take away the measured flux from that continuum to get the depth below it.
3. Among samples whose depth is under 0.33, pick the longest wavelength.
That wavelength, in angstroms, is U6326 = 6328.62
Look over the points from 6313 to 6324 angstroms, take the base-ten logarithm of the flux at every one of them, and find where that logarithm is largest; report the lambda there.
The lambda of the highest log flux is 6314.07 angstroms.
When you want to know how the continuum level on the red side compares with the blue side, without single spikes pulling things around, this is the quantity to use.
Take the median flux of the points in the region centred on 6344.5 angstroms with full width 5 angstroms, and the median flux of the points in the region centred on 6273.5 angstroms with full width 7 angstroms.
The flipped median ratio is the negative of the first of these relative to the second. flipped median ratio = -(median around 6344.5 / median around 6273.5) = -0.97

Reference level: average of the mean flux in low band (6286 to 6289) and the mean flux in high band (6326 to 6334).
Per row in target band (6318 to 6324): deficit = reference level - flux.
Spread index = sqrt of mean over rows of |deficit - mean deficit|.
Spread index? 0.446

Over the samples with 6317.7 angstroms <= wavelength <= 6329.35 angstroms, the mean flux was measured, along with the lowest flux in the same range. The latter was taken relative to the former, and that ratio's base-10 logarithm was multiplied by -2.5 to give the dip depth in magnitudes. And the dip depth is 0.052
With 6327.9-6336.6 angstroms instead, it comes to 0.053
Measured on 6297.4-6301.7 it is 0.014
